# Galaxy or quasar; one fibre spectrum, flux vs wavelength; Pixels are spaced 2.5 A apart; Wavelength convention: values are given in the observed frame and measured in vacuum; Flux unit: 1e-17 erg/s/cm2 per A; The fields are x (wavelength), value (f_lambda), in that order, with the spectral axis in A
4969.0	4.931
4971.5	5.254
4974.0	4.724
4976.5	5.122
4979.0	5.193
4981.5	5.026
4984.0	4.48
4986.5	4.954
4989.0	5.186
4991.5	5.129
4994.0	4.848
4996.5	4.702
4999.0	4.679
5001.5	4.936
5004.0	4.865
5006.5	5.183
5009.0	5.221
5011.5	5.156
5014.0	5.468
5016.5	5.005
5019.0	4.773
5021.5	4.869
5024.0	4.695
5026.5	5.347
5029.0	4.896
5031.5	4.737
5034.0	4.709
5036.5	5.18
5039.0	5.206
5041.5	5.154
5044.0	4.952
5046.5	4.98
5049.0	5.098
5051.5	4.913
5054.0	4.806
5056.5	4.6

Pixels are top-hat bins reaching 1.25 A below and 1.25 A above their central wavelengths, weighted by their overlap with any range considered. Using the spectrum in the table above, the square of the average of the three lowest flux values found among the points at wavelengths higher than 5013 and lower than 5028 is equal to 22.8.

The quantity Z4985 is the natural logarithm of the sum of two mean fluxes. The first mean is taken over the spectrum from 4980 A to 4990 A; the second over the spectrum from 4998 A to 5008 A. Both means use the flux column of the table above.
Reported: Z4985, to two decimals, 2.29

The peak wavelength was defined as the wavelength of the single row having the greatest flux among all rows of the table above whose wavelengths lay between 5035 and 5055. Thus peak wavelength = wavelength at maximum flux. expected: 5039.0 A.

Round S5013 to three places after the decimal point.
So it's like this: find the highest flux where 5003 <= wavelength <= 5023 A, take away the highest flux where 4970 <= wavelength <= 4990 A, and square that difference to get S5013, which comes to 0.046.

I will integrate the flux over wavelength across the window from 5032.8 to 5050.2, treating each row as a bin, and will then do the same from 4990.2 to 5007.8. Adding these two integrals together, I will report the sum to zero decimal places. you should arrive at 174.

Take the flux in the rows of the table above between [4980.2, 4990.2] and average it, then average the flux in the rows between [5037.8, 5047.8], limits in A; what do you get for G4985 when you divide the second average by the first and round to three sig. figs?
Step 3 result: 1.03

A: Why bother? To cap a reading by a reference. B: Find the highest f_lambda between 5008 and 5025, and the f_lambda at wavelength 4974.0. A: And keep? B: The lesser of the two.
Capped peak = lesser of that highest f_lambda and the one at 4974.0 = 4.72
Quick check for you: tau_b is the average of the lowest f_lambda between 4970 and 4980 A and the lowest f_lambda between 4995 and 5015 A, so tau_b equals 4.70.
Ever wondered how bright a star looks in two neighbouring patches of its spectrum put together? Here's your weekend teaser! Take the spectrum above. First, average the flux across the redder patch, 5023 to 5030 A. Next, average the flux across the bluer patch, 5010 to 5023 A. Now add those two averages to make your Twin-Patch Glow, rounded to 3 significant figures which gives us 10.0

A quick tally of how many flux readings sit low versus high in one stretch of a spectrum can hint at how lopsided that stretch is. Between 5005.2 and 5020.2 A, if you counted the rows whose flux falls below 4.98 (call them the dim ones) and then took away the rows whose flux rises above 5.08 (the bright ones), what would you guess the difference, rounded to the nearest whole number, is -3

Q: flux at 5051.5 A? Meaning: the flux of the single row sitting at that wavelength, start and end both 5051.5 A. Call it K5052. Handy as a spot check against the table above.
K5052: 4.913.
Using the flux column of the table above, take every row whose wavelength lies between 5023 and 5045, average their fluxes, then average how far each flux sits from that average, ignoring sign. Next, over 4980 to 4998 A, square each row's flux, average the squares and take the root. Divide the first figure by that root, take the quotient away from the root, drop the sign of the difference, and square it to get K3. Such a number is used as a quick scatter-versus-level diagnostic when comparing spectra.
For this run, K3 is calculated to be 23.7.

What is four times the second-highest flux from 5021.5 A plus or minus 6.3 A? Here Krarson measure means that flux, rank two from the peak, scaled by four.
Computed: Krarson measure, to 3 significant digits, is 20.0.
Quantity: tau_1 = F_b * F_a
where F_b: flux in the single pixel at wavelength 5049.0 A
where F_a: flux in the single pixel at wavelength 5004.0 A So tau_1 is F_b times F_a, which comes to 24.8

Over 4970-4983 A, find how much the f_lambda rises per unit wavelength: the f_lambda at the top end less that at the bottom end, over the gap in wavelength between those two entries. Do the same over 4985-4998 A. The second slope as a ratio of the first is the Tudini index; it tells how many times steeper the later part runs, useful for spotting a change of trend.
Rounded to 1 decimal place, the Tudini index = 1.1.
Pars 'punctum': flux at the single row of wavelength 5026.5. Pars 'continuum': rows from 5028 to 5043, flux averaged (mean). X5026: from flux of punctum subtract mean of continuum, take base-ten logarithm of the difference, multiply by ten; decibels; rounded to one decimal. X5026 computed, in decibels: -4.4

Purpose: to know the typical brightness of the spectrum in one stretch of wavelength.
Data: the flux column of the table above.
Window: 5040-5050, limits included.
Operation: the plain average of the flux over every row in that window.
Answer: 5.05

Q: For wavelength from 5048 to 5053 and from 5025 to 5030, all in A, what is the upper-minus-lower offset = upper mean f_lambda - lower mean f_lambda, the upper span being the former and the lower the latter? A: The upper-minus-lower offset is -0.12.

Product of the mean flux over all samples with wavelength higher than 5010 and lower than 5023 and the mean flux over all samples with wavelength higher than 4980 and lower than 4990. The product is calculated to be 24.8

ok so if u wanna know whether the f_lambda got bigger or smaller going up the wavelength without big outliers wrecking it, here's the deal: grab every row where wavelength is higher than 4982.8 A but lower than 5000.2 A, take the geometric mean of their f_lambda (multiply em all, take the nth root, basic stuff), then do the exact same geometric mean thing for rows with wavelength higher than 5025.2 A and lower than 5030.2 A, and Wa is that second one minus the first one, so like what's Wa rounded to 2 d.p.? 0.27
